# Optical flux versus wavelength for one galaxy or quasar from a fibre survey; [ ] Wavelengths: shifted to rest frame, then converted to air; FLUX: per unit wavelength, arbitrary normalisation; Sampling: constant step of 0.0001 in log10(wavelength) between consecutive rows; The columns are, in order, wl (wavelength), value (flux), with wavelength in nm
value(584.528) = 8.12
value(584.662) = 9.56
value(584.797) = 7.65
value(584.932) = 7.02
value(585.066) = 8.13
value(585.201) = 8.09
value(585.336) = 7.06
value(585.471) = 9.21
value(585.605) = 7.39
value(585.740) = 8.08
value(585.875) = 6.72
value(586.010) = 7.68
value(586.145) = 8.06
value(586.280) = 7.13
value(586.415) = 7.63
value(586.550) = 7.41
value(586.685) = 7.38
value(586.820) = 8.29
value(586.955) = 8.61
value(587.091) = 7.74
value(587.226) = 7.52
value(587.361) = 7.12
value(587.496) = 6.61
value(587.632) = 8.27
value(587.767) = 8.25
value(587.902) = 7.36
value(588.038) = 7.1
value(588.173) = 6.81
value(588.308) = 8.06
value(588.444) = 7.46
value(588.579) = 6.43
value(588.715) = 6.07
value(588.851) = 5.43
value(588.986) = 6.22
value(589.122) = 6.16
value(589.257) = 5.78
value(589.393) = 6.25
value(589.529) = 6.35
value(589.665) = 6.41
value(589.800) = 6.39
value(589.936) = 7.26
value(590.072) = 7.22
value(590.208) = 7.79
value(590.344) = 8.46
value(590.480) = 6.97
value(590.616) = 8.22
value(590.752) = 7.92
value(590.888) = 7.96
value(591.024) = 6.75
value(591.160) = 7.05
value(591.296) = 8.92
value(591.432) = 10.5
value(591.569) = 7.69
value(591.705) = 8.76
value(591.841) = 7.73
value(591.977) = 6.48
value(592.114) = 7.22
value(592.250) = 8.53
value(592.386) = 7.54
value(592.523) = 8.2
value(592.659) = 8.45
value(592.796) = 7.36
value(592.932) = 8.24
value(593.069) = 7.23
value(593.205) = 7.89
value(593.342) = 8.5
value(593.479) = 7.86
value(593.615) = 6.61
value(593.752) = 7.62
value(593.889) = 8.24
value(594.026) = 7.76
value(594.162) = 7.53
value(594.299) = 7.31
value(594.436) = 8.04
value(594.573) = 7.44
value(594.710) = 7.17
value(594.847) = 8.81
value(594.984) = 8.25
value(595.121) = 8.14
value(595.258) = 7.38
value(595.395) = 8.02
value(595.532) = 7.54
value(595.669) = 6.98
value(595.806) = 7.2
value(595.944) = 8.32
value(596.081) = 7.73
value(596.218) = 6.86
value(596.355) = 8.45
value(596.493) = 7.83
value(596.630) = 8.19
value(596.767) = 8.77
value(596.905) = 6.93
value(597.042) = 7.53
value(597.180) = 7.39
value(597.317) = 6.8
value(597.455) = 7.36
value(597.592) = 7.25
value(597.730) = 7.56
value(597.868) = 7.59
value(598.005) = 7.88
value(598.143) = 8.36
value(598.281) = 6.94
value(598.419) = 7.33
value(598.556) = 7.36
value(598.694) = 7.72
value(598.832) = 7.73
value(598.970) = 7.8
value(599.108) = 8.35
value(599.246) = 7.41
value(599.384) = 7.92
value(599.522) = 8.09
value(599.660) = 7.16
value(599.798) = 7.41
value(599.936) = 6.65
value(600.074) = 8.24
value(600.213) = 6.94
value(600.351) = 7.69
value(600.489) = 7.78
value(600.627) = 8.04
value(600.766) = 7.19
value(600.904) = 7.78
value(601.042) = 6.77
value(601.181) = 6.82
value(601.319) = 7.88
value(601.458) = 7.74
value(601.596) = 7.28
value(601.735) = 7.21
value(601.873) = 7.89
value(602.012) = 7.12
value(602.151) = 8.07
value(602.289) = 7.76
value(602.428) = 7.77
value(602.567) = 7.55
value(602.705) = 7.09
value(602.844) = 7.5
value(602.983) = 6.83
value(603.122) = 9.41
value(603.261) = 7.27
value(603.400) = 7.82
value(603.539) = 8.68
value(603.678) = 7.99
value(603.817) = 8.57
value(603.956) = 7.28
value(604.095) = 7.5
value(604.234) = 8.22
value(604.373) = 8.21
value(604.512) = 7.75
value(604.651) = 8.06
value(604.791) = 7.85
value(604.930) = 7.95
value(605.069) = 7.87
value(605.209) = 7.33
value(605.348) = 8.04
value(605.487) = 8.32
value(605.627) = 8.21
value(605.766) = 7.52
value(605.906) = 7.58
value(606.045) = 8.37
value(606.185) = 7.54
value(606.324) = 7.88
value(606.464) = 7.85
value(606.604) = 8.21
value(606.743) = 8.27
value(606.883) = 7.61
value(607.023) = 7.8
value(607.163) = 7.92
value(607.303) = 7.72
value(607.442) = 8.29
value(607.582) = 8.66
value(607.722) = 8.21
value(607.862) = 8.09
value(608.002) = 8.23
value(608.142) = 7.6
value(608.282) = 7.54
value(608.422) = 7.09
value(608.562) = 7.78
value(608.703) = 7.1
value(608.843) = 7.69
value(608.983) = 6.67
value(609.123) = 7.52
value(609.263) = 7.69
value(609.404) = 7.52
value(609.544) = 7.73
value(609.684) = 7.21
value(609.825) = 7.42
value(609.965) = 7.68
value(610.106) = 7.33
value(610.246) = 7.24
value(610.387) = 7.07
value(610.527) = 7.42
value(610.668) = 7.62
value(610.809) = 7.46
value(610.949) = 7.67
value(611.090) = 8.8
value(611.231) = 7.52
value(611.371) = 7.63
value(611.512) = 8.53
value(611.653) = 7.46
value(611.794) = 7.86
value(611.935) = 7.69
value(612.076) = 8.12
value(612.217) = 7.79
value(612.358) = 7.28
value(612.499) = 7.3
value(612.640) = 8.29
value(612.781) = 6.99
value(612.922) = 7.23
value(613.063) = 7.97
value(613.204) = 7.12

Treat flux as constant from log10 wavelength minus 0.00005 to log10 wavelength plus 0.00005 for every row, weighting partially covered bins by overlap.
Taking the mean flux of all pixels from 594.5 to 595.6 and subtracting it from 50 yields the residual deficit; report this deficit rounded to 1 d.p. 42.2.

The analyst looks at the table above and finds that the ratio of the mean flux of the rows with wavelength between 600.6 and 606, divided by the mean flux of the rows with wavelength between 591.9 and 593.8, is 1.01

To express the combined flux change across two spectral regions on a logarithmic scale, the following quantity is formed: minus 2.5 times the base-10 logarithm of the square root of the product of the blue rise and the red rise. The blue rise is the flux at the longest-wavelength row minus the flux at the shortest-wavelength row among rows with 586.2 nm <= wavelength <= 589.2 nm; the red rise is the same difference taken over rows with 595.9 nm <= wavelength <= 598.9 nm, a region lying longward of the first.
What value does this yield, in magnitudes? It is 0.30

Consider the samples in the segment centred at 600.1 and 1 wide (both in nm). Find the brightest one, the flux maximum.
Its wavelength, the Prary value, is 600.074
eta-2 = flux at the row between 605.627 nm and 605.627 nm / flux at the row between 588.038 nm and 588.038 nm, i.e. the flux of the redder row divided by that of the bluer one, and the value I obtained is 1.16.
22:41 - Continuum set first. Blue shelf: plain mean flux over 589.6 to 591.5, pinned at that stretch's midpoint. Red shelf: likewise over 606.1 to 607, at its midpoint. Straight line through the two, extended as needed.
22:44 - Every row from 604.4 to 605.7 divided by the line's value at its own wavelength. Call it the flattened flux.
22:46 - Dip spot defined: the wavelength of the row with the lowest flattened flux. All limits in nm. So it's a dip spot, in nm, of 605.209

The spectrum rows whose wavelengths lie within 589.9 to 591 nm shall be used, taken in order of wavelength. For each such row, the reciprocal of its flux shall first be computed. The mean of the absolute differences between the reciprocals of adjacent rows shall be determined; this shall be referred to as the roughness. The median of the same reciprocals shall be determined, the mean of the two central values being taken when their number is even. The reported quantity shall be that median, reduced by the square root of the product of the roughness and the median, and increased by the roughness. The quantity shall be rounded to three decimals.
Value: 0.101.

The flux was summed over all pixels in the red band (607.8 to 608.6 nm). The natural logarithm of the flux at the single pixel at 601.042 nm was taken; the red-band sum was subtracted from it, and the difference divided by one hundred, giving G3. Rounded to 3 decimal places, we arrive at -0.444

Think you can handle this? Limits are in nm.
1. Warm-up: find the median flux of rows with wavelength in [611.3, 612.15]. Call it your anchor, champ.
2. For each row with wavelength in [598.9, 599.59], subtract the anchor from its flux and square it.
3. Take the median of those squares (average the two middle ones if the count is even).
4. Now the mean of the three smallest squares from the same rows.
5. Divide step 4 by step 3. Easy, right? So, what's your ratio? 0.41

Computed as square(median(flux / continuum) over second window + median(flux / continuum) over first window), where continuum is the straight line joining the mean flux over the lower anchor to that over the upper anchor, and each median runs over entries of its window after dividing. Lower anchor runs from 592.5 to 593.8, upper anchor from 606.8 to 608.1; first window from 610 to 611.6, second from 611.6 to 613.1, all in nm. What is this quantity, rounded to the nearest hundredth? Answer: 3.50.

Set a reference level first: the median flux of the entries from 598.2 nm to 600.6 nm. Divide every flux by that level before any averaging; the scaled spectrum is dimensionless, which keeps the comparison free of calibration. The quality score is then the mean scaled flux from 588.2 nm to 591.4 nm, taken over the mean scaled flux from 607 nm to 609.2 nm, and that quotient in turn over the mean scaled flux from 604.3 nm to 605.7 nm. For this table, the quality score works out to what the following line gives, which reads 0.88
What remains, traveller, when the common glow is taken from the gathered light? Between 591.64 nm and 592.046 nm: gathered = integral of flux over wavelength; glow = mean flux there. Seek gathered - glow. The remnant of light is -5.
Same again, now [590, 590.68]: -2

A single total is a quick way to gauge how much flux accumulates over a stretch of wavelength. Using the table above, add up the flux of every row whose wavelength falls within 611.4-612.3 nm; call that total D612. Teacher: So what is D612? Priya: 47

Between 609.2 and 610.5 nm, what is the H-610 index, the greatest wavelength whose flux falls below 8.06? 610.387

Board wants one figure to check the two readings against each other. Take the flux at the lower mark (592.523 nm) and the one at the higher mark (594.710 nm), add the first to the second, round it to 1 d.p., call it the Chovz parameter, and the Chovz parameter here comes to 15.4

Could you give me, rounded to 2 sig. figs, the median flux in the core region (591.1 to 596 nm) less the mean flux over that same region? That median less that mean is -0.10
